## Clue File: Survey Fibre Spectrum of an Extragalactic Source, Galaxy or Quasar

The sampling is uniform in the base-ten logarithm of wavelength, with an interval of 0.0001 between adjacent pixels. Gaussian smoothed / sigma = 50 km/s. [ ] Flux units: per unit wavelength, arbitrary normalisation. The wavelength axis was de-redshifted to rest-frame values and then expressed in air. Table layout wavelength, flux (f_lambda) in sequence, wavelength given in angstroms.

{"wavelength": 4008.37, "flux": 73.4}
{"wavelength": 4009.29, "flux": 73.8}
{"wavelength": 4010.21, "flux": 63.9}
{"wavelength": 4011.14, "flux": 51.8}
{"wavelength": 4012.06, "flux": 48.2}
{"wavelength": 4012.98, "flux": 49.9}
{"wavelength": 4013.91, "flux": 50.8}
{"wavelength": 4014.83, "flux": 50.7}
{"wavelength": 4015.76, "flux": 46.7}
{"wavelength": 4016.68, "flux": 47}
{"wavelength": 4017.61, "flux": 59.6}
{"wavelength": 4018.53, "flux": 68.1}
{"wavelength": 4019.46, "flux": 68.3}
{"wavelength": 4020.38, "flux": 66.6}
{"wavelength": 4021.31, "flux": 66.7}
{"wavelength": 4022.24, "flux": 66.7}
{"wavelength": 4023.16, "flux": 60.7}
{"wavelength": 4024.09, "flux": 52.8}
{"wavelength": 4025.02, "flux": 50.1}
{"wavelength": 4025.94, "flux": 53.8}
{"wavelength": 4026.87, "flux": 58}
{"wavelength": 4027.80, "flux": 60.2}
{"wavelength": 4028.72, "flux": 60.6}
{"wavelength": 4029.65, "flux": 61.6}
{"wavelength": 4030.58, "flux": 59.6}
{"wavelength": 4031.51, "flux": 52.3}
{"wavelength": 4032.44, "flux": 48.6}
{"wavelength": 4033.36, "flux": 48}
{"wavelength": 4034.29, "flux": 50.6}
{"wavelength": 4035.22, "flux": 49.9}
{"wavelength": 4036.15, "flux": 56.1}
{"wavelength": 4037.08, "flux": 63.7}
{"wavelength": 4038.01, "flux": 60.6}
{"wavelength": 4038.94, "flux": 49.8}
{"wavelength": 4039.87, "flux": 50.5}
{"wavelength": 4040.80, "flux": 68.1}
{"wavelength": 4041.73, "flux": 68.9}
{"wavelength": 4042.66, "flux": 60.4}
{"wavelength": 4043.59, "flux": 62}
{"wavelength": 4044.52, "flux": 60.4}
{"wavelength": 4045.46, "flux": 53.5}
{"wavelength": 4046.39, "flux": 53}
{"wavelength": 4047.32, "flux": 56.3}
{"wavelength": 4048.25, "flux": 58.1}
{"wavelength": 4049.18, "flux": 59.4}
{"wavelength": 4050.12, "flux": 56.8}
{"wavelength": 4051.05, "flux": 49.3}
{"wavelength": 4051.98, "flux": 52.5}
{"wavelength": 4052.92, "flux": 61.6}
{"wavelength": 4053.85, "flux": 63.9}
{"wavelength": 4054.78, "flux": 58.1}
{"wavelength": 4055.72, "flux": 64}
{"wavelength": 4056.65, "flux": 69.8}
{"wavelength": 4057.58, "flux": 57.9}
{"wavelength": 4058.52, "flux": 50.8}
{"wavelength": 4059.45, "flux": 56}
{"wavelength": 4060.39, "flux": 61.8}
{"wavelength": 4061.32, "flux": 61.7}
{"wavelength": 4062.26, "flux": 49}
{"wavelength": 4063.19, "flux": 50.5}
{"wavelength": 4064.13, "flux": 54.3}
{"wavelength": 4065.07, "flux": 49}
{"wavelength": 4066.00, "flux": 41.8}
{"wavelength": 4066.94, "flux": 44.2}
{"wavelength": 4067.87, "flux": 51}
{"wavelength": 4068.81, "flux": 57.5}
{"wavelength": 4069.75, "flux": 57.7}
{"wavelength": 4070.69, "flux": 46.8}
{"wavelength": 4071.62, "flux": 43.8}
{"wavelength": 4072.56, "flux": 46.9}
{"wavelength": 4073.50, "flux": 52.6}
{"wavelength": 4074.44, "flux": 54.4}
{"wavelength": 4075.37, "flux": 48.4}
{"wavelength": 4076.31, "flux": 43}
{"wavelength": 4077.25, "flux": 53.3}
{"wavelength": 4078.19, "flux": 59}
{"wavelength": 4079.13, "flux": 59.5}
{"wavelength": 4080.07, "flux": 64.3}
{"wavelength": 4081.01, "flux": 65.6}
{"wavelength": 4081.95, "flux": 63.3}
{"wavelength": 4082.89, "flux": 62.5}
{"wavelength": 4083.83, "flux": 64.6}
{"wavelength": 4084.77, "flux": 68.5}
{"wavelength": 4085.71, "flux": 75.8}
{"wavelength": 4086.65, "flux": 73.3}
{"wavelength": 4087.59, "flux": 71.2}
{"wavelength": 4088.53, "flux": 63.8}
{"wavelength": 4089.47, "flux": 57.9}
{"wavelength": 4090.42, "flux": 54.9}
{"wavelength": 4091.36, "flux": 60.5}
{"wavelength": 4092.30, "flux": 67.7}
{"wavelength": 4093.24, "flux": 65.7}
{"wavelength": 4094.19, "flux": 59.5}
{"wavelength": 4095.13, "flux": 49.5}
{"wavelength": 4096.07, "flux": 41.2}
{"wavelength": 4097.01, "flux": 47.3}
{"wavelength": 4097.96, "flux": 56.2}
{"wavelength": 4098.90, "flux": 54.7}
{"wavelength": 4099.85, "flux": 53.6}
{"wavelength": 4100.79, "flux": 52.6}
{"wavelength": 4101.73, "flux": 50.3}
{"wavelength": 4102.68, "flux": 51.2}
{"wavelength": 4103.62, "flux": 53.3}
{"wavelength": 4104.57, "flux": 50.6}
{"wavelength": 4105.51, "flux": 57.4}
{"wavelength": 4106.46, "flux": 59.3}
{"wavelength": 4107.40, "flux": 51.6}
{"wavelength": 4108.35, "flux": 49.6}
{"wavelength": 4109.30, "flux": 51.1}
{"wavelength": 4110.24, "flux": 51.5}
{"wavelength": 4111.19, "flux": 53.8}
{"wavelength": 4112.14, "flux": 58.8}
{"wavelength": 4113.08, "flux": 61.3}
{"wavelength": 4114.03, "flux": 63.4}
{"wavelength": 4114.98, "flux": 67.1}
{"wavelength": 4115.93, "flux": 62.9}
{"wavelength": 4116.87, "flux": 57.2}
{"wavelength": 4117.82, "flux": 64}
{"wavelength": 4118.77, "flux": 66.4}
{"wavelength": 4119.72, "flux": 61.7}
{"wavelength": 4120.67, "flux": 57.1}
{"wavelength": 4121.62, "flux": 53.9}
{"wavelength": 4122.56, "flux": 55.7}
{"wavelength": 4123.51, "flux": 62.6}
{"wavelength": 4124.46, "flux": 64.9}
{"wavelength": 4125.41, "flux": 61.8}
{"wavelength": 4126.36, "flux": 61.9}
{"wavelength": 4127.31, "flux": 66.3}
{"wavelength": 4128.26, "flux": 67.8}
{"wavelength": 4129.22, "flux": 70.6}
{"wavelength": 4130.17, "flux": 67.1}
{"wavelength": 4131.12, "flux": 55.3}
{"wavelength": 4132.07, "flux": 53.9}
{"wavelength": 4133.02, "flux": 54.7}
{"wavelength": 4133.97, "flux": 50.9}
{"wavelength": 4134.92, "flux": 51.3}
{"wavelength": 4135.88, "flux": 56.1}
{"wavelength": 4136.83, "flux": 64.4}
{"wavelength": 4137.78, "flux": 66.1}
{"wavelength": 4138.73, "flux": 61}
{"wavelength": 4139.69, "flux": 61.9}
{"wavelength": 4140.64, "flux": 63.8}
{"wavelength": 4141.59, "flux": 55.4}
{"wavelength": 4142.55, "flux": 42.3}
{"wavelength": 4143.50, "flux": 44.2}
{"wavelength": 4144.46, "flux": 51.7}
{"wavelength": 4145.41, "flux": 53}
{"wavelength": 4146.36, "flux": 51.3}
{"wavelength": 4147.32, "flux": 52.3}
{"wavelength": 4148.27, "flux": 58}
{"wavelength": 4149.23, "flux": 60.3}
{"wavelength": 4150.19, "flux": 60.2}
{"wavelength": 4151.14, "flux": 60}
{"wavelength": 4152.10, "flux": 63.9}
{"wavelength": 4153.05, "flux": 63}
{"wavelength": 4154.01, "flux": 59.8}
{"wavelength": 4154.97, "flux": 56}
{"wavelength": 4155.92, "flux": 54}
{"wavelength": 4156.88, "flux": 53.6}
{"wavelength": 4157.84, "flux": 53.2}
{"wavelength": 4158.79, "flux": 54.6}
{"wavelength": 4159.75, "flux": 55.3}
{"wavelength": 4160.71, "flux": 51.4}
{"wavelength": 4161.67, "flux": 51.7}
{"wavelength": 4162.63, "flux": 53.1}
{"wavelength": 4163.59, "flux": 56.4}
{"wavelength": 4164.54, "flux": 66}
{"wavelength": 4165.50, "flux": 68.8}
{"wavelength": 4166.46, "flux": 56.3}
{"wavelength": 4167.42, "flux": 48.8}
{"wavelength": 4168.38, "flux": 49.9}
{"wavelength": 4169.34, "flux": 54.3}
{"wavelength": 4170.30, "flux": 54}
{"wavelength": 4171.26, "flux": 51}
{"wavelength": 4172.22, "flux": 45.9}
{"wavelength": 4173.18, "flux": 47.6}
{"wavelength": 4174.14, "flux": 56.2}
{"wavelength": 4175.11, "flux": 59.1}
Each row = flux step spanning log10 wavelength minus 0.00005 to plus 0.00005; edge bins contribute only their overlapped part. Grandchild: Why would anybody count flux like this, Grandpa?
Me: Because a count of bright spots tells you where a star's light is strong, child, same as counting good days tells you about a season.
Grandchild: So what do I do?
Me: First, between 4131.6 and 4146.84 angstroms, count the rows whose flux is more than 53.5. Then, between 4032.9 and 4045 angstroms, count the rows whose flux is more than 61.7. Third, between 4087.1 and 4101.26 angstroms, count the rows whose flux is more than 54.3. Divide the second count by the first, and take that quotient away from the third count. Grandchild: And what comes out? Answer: 10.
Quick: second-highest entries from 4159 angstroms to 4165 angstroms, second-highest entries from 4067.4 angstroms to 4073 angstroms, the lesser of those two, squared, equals 3181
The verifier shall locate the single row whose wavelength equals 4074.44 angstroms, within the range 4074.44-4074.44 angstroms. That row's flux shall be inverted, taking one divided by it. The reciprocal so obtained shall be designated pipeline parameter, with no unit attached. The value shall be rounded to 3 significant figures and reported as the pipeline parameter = 0.0184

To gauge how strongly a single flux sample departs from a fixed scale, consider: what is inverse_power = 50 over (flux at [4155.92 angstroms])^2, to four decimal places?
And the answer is 0.0171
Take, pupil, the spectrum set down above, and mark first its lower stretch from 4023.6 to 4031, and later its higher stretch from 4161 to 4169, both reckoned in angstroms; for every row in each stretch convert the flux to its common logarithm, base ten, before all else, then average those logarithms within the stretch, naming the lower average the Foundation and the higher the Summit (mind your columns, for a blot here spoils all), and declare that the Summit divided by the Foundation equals 0.996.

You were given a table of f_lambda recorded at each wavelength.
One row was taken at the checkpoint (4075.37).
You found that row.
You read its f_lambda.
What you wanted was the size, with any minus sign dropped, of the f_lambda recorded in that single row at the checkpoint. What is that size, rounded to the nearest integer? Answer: 48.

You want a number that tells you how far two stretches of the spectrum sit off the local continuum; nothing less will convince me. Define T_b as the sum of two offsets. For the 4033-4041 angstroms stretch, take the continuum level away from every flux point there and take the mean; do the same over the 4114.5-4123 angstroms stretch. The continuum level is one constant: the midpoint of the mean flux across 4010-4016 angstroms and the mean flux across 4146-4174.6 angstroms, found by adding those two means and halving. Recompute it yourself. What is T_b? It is 9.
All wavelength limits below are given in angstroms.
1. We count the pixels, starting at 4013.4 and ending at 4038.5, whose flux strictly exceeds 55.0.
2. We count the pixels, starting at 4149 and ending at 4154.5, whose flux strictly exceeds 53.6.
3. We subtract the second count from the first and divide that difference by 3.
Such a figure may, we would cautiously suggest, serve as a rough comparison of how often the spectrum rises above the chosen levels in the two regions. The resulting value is 3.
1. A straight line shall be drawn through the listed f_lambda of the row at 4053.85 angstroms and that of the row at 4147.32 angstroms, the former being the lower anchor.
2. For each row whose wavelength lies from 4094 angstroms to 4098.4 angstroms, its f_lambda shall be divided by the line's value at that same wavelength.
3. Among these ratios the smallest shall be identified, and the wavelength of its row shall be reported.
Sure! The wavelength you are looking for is 4096.07 angstroms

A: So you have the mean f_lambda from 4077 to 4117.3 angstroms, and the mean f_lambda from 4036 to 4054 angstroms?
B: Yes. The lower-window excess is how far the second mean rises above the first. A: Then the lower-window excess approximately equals 0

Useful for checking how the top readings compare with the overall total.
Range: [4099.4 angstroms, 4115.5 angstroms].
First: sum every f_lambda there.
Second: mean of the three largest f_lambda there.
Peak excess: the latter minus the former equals -873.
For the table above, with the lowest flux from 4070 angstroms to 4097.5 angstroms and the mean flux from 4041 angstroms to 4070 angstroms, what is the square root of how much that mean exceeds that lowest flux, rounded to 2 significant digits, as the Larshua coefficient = 3.9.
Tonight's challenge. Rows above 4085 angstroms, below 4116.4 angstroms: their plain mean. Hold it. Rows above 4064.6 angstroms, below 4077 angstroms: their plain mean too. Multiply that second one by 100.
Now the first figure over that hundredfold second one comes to 0.0117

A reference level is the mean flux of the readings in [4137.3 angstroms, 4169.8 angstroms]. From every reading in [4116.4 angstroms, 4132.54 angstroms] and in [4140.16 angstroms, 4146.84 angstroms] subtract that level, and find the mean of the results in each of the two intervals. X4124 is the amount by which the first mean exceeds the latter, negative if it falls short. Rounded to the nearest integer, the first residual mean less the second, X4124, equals 10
